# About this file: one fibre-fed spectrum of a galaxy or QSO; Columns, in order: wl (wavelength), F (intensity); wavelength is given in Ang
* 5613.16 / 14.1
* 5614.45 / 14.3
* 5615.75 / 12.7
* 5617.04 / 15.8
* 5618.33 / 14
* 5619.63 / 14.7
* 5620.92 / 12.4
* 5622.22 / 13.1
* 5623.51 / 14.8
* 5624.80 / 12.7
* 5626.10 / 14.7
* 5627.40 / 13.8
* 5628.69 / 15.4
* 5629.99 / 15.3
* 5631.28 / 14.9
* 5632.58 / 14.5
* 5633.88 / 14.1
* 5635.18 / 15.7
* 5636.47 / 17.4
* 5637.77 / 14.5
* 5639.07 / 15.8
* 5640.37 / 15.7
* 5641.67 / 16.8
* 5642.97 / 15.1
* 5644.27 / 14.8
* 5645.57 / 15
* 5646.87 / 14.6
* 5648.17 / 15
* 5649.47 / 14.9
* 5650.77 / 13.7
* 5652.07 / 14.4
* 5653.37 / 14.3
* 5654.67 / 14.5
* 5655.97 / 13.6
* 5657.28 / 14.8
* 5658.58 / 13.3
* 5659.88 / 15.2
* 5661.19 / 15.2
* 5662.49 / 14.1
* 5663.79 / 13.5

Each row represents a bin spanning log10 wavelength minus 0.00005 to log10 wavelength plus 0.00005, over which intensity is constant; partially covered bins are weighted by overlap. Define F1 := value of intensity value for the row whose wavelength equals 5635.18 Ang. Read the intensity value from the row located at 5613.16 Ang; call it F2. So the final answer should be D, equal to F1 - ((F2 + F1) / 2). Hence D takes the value 0.8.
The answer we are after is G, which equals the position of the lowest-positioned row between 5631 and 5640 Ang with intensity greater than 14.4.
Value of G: 5631.28 Ang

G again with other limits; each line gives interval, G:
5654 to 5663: 5654.67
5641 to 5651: 5641.67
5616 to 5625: 5617.04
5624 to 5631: 5626.10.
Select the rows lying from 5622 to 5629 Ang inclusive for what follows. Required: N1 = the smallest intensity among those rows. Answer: 12.7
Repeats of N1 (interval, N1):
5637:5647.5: 14.5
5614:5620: 12.7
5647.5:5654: 13.7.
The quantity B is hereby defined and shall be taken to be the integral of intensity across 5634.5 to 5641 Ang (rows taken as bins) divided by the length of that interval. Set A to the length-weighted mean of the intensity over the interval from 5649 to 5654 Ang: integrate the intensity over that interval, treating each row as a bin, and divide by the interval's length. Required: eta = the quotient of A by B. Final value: 0.91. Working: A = 14.3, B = 15.8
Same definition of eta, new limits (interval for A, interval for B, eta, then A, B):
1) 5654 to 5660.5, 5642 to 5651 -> 0.96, 14.3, 14.9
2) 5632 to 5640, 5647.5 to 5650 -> 1.03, 15.3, 15.0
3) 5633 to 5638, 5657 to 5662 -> 1.06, 15.5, 14.6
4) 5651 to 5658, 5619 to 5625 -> 1.05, 14.3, 13.6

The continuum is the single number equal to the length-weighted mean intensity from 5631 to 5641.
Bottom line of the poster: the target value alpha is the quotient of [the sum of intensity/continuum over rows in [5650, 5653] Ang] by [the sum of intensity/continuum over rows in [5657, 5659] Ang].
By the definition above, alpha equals 1.00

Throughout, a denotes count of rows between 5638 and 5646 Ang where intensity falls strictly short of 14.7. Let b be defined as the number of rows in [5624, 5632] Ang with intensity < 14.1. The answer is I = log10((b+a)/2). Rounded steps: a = 0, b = 2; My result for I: 0.00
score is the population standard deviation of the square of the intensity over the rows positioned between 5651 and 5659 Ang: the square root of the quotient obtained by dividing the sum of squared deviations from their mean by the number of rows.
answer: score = 15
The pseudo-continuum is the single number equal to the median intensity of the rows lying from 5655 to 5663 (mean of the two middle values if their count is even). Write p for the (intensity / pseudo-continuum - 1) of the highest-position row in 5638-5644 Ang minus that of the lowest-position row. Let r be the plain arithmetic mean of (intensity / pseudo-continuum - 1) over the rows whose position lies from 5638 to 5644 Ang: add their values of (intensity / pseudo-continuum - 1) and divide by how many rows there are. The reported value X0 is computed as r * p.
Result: -0.005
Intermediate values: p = -0.05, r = 0.10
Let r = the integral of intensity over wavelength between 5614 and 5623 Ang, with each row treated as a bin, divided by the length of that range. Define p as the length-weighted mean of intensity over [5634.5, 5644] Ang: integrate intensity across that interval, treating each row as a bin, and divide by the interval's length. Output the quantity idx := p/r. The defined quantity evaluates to 1.14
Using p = 15.81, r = 13.9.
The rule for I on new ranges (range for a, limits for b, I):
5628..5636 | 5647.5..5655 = 0.18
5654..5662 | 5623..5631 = 0.40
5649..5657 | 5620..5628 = 0.65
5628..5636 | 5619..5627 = 0.40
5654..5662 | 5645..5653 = 0.30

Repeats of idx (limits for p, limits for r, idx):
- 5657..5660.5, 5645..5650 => 0.97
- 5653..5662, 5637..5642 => 0.92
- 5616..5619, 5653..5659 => 1.03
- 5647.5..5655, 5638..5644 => 0.92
